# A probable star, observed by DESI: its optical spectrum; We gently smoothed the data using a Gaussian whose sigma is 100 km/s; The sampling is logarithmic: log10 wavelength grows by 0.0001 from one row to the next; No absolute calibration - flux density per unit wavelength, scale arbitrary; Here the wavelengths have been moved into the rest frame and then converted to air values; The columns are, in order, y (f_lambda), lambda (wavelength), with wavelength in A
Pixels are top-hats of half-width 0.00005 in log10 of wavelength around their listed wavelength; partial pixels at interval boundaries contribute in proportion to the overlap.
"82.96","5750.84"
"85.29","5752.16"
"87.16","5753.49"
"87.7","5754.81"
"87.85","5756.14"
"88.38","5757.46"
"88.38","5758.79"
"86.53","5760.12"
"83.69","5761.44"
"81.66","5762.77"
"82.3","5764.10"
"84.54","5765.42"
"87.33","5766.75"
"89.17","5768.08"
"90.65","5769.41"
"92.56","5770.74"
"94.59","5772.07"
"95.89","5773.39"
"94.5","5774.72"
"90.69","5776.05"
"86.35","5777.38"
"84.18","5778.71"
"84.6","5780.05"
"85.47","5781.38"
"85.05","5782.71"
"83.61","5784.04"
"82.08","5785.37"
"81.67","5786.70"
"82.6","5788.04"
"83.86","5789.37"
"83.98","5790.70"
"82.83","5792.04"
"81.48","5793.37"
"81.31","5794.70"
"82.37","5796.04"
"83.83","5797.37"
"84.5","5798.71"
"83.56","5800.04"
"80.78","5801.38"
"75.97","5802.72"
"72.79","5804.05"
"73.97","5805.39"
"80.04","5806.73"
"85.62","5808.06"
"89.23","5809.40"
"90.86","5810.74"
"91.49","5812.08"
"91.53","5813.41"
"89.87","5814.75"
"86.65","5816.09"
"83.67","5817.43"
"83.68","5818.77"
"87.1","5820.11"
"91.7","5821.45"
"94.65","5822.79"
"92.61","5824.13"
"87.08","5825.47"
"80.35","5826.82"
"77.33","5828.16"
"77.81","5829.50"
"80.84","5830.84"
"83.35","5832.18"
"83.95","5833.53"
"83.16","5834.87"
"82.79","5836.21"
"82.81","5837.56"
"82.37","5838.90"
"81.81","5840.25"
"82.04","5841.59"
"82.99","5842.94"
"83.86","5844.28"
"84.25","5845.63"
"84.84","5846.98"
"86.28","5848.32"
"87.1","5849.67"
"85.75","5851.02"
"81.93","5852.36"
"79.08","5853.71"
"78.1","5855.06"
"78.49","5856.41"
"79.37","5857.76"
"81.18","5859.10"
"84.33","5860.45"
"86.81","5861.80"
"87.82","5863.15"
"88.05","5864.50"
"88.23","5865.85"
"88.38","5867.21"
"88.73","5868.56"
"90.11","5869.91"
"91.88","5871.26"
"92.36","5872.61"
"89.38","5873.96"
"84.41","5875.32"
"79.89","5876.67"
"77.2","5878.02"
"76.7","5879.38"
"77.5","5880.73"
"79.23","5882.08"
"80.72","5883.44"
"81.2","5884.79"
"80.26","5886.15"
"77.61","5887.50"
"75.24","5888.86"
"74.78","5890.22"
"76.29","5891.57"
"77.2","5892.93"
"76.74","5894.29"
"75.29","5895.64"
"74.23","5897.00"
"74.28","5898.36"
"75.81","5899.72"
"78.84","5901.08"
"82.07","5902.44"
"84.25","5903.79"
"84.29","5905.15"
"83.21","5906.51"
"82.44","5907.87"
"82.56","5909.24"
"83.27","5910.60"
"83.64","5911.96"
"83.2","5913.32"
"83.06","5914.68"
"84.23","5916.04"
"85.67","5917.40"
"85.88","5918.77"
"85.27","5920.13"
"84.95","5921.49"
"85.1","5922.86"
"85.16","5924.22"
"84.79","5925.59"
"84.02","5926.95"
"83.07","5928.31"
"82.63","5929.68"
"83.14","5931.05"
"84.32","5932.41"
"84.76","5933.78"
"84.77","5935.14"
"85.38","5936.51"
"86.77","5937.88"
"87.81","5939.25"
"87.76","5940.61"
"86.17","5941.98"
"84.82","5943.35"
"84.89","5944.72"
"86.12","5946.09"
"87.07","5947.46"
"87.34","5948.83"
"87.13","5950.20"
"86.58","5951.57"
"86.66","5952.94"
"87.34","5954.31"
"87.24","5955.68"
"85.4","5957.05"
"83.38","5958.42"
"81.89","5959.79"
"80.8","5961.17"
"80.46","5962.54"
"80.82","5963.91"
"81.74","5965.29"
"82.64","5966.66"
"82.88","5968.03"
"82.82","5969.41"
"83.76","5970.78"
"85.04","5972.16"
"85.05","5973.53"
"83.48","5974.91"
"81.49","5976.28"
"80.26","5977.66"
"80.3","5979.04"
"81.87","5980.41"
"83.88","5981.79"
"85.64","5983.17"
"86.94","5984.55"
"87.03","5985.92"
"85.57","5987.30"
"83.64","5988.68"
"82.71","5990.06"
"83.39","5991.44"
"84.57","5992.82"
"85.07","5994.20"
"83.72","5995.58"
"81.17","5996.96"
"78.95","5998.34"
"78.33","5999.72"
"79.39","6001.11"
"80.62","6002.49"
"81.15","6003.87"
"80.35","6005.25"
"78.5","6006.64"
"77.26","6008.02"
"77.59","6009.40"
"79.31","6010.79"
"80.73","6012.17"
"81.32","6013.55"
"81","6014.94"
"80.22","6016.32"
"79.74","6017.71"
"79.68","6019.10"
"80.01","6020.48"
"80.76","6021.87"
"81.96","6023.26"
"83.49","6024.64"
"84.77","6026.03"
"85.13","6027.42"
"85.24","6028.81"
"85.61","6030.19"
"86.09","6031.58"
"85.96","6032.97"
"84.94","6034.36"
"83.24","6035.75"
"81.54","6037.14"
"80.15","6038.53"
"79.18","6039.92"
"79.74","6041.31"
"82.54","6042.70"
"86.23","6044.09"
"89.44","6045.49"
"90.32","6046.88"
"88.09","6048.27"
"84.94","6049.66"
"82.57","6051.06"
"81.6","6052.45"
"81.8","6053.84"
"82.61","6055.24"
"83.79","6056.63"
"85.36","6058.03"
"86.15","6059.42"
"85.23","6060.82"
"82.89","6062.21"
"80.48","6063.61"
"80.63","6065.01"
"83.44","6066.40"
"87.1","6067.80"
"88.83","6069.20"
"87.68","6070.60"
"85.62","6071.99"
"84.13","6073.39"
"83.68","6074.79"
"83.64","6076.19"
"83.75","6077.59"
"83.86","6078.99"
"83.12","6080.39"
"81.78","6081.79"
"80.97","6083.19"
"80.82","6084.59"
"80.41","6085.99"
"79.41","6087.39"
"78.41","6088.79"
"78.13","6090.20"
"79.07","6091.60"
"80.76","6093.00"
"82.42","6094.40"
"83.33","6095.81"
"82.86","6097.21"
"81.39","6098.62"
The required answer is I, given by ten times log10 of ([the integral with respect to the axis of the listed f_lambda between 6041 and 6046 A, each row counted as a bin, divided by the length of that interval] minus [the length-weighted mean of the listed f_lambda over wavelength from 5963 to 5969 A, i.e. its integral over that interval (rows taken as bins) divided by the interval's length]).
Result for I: 4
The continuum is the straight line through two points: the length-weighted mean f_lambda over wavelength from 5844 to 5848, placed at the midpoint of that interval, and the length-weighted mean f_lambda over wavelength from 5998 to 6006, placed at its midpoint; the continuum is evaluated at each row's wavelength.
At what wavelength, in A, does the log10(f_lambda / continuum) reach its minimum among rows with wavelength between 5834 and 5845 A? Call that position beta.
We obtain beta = 5840.25 A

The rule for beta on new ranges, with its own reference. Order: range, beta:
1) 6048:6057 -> 6052.45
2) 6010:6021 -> 6010.79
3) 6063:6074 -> 6063.61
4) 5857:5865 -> 5857.76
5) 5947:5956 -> 5951.57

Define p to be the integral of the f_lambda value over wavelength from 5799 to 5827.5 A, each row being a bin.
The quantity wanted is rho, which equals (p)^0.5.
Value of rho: 49.3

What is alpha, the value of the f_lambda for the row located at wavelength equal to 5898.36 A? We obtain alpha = 74.28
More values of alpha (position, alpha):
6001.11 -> 79.39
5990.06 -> 82.71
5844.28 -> 83.86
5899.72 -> 75.81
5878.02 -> 77.2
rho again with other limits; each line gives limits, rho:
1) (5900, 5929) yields 49.3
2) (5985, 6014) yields 48.6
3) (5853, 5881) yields 48.6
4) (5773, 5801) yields 48.7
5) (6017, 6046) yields 49.1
